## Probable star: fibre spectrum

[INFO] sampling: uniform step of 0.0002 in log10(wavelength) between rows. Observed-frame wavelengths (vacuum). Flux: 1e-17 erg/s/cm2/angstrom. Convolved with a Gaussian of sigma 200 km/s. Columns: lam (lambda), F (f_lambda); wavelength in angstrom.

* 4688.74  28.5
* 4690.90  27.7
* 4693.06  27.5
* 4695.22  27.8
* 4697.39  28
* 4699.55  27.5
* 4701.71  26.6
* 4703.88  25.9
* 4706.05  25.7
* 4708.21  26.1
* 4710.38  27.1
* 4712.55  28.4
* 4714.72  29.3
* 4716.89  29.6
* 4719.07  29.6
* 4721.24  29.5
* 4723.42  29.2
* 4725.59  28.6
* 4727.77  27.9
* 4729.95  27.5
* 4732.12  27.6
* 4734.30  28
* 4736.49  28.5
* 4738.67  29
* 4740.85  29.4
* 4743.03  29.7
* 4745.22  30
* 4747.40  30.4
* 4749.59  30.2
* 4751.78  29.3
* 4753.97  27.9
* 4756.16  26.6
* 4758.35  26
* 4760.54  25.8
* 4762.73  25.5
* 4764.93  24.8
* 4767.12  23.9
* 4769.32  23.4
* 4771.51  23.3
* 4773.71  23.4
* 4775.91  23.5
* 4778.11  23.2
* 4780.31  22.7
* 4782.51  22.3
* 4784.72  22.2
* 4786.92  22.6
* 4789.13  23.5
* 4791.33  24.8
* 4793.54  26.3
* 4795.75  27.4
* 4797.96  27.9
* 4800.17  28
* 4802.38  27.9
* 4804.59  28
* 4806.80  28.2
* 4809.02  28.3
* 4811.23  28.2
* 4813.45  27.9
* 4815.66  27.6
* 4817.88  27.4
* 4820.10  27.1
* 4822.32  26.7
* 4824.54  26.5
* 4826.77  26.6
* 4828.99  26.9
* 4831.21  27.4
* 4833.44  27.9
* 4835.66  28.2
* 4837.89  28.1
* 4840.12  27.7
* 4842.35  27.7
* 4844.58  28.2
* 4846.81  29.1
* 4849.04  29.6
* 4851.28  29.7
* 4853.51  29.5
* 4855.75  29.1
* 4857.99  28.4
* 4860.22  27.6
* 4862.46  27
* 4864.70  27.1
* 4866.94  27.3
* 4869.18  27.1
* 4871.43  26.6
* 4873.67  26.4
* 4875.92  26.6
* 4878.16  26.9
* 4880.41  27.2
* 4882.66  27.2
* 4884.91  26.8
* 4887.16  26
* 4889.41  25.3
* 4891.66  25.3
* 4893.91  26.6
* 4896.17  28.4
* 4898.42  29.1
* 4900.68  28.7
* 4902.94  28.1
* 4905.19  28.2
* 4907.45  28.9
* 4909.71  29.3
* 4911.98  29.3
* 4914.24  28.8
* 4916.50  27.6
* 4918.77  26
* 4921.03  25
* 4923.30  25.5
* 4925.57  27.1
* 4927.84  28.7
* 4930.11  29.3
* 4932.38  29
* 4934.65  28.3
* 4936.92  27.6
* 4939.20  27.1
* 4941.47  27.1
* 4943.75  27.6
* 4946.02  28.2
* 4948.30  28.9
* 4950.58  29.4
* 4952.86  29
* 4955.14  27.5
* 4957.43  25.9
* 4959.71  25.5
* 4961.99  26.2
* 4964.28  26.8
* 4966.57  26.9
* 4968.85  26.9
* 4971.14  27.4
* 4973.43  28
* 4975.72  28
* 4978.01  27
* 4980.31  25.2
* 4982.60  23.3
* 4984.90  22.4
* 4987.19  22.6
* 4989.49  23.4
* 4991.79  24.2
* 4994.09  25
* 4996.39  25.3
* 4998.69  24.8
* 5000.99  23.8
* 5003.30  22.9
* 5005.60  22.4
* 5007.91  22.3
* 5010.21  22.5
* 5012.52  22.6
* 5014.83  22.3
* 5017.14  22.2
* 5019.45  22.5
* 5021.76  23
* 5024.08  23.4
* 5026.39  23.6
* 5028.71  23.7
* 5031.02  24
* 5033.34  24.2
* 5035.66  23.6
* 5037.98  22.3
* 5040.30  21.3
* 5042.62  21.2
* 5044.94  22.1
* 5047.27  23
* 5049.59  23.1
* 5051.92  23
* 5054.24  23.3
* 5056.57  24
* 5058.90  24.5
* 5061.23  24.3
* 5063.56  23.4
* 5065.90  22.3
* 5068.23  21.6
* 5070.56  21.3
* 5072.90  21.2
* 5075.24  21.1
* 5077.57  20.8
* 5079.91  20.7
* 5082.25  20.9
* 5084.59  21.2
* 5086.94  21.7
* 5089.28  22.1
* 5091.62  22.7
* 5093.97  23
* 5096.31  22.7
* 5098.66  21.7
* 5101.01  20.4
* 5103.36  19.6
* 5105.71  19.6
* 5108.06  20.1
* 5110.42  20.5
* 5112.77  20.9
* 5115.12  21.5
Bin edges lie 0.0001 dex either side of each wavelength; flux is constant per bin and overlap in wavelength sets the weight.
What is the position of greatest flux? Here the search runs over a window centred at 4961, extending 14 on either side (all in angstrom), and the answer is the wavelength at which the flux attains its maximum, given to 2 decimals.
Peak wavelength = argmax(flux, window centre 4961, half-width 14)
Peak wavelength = 4950.58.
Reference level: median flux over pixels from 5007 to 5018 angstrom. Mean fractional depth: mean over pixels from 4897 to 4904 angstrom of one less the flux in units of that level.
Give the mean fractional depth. -0.28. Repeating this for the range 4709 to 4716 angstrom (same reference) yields -0.27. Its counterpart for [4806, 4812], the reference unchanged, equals -0.27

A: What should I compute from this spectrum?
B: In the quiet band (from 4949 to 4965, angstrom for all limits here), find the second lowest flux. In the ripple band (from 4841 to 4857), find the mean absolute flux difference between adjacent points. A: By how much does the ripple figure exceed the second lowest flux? -25.5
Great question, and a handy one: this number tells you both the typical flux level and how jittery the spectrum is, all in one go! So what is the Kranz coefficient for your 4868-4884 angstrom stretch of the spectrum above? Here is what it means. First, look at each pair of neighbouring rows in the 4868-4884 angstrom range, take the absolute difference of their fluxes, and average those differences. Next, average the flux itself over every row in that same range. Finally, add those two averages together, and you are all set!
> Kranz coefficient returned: 27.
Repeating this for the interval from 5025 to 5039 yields 24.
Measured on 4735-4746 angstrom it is 30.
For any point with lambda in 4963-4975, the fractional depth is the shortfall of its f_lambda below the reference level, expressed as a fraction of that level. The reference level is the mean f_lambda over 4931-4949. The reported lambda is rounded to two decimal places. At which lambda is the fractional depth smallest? 4973.43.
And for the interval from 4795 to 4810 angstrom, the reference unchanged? 4809.02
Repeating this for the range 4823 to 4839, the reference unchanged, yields 4835.66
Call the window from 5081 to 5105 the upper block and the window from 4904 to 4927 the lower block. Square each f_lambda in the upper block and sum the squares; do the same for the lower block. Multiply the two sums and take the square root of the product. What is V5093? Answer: 5971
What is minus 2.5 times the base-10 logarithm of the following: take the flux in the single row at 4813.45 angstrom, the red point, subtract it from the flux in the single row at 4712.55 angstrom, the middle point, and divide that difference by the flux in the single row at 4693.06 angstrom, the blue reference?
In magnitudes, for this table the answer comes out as 4.4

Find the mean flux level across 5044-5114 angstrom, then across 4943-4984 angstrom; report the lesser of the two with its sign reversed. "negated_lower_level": -21.9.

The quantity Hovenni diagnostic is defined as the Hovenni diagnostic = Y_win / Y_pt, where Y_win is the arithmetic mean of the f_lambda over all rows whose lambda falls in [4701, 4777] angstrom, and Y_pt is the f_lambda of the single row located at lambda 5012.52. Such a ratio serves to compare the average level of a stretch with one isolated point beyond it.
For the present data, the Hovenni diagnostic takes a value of 1.21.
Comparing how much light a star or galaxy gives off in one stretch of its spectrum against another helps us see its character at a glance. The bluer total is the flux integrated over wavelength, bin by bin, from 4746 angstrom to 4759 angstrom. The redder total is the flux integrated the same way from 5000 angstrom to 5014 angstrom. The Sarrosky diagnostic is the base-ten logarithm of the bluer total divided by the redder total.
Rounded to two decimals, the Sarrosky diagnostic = 0.07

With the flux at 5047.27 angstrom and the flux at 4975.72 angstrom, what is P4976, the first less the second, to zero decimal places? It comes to -5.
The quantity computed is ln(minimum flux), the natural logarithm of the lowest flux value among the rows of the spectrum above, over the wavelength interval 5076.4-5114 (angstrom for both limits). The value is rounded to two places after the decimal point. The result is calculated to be 2.98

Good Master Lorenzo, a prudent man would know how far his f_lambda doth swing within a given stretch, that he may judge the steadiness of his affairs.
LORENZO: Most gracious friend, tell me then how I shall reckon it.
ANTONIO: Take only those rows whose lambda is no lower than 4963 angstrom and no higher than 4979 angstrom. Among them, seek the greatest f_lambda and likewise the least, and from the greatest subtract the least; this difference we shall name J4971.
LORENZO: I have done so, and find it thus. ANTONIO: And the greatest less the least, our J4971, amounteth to 1.2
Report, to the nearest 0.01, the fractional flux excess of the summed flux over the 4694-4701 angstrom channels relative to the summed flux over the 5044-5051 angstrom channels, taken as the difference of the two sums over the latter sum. 0.22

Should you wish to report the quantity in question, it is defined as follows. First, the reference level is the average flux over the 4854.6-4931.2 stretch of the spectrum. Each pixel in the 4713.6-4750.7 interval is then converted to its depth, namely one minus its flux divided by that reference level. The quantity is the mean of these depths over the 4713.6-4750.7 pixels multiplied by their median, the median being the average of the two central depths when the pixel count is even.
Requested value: 0.0041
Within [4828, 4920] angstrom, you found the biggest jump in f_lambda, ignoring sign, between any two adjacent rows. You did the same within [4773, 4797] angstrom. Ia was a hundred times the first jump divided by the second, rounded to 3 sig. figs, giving 120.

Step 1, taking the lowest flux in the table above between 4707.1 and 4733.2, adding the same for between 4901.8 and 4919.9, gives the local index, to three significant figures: 52.1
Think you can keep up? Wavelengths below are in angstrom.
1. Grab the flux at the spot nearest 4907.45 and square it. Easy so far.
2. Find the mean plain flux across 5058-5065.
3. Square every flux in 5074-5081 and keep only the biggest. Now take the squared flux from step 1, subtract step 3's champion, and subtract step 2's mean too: 366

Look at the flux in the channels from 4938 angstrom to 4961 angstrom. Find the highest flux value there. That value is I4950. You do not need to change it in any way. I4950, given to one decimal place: 29.4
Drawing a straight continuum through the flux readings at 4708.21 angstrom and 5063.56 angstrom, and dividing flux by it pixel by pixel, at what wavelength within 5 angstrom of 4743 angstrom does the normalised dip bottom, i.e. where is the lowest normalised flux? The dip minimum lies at 4738.67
